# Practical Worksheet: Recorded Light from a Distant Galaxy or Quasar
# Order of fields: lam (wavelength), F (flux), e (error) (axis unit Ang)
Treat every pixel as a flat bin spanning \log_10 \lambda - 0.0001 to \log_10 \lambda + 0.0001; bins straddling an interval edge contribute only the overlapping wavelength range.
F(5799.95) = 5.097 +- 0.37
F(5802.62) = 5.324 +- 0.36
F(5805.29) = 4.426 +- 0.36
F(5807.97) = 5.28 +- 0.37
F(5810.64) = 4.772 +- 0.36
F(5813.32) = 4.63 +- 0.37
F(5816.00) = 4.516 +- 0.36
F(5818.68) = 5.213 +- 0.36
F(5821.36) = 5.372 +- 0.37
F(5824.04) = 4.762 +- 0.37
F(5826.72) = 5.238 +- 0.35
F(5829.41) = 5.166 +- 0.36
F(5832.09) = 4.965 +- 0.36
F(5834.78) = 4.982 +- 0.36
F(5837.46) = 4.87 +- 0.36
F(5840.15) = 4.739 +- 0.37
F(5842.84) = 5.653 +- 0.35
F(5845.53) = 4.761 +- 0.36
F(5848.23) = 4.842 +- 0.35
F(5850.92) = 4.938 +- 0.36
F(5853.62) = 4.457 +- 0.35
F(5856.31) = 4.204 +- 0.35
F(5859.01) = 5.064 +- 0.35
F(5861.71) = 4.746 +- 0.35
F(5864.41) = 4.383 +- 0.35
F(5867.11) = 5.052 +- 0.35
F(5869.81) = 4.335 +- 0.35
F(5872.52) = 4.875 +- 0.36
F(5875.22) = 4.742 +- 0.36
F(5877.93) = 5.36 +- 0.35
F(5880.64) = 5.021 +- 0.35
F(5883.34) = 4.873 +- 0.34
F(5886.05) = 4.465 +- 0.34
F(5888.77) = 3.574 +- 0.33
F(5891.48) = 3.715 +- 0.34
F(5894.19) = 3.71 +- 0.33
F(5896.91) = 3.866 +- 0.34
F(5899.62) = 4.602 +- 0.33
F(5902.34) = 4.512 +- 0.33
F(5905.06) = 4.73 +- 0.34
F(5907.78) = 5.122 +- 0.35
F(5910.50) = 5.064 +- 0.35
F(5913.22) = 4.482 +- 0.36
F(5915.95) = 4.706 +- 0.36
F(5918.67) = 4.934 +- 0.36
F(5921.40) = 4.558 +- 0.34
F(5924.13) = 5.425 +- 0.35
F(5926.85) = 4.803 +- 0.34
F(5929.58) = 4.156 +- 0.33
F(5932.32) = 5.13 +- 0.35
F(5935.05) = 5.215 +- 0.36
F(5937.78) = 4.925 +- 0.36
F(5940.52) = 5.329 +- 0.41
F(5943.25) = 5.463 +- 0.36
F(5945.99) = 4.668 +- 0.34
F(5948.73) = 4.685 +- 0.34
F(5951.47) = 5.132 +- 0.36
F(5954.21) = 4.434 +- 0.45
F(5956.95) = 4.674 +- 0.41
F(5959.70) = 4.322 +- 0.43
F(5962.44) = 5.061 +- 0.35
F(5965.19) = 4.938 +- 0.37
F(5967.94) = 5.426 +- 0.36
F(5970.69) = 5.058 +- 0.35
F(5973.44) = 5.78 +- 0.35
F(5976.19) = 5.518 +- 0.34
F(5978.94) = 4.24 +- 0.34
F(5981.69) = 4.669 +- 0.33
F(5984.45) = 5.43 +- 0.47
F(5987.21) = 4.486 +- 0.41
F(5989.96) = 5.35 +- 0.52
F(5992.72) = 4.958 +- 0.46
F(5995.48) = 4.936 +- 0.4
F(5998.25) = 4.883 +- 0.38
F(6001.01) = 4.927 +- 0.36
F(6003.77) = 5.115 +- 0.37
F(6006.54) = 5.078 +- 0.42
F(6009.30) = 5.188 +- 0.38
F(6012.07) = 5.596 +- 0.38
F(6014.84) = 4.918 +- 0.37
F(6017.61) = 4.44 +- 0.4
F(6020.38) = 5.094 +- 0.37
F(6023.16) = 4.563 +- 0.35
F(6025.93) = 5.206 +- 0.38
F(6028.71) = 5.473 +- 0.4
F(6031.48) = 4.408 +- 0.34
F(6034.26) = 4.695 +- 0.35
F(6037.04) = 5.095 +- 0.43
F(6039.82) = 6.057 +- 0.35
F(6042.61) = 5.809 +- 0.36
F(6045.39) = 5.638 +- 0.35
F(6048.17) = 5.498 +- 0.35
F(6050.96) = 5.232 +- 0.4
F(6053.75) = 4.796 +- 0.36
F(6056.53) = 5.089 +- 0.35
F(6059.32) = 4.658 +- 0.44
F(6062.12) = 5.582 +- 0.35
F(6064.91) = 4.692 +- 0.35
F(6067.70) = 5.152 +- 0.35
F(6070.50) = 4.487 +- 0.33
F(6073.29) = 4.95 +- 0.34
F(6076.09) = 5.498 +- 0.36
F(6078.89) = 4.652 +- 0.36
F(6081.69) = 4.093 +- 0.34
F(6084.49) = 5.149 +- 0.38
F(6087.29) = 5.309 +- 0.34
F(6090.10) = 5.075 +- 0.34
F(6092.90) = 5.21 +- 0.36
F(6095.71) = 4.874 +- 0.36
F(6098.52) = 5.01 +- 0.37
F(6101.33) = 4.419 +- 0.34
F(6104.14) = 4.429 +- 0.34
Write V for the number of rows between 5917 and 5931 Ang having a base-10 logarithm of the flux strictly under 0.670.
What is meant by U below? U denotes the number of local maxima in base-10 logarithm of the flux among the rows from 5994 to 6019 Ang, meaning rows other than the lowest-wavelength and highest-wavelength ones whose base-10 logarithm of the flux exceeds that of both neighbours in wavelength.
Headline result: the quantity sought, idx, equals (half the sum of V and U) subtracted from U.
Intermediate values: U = 2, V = 2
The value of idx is 0.0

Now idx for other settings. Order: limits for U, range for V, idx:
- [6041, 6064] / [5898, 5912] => -0.5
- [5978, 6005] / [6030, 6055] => 0.5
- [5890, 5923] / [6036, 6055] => 1.5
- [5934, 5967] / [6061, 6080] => 1.0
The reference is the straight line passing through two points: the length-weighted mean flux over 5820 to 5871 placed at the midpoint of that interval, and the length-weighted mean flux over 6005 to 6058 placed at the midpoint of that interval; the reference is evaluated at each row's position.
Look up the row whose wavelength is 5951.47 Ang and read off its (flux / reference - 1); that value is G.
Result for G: 0.02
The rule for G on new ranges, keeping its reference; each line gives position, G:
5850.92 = 0.01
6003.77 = 0.00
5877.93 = 0.09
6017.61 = -0.13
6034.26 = -0.09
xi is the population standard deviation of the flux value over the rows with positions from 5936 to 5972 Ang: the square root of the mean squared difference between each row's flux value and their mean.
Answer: 0.35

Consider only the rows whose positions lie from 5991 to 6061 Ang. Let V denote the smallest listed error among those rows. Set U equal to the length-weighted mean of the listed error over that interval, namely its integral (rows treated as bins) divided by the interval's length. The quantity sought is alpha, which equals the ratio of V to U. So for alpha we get 0.894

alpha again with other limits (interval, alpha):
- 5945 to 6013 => 0.852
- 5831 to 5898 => 0.942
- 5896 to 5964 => 0.916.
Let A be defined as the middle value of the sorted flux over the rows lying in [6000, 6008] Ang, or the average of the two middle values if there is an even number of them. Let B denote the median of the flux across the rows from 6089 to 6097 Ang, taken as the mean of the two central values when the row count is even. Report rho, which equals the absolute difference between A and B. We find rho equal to 0.00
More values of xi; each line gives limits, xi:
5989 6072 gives 0.41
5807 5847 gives 0.31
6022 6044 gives 0.56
